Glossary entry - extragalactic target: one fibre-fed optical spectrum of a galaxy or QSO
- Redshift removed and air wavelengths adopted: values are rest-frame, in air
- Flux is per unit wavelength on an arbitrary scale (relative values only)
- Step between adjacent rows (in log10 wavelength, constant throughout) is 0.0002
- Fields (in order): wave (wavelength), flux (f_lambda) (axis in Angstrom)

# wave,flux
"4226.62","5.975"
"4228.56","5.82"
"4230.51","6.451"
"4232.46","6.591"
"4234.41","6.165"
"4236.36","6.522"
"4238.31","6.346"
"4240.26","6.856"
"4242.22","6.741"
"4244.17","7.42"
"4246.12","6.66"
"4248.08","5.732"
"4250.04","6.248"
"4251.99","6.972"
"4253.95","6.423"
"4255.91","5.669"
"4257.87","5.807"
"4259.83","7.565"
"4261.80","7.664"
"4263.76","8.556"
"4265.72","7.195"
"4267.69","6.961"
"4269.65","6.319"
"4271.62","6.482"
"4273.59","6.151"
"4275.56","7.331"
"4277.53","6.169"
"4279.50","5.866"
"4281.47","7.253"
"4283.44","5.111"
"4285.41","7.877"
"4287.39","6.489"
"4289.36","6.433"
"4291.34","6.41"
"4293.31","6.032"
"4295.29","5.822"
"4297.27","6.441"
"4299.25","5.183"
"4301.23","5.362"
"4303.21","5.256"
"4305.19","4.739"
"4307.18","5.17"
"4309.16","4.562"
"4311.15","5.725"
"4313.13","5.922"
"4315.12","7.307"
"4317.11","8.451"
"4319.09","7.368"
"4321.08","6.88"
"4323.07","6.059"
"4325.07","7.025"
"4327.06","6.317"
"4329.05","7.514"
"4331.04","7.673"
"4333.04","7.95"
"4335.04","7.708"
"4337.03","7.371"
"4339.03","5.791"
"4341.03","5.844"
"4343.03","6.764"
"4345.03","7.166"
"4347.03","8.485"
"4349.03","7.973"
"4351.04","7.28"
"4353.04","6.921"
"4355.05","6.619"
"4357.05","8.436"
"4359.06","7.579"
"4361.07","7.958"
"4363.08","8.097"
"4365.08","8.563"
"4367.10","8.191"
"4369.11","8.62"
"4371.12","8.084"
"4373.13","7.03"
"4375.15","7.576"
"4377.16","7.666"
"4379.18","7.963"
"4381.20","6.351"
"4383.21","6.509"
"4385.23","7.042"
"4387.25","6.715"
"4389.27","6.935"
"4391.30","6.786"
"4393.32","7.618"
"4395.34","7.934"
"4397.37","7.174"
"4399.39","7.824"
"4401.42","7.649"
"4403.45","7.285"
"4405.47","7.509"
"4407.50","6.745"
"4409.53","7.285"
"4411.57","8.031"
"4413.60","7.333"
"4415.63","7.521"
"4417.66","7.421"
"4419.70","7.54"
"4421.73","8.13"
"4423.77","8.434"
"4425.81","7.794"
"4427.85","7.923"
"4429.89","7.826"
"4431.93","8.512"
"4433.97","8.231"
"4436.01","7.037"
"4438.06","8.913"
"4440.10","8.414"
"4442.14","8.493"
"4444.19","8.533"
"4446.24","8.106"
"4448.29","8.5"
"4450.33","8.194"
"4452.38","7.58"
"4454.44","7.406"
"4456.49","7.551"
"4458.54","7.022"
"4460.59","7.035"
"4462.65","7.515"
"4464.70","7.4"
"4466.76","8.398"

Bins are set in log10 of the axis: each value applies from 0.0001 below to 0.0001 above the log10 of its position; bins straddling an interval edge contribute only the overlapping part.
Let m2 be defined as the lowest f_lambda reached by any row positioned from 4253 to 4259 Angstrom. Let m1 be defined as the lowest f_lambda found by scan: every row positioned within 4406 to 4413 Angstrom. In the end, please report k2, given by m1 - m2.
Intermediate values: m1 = 6.745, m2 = 5.669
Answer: 1.1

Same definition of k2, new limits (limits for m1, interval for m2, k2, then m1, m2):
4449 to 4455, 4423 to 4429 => -0.4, 7.406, 7.794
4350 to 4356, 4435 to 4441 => -0.4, 6.619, 7.037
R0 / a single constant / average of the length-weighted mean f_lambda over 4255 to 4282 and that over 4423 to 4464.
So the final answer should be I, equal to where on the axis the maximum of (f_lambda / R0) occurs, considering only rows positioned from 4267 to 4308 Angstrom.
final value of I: 4285.41 Angstrom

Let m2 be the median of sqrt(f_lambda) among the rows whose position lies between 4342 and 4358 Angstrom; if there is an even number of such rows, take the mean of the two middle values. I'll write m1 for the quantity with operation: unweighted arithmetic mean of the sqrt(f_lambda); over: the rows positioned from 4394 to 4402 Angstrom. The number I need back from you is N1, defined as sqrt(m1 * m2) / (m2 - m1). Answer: -35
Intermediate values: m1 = 2.76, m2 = 2.69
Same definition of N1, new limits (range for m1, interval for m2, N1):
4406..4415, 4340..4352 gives -123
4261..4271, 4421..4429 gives 22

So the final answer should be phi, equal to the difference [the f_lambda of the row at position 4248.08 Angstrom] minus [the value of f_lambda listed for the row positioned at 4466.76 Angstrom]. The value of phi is -2.7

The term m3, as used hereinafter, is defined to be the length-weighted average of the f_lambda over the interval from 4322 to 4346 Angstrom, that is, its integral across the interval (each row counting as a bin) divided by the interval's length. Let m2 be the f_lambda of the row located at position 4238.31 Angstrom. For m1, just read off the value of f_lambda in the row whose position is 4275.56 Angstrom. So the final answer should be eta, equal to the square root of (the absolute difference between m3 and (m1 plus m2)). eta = 2.60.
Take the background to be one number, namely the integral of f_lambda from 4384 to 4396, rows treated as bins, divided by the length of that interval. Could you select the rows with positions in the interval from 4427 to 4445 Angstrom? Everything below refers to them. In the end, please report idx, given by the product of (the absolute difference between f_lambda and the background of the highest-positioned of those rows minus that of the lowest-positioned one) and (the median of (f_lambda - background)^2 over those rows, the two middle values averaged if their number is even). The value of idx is 1.00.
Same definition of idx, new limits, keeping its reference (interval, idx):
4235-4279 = 0.14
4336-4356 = 0.06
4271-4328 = 0.16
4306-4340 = -0.41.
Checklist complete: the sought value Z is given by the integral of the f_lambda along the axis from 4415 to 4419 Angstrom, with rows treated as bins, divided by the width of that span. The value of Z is 7.5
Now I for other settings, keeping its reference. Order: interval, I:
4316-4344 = 4317.11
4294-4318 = 4317.11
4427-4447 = 4438.06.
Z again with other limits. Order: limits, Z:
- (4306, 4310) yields 4.9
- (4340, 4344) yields 6.3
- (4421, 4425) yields 8.3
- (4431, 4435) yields 8.4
